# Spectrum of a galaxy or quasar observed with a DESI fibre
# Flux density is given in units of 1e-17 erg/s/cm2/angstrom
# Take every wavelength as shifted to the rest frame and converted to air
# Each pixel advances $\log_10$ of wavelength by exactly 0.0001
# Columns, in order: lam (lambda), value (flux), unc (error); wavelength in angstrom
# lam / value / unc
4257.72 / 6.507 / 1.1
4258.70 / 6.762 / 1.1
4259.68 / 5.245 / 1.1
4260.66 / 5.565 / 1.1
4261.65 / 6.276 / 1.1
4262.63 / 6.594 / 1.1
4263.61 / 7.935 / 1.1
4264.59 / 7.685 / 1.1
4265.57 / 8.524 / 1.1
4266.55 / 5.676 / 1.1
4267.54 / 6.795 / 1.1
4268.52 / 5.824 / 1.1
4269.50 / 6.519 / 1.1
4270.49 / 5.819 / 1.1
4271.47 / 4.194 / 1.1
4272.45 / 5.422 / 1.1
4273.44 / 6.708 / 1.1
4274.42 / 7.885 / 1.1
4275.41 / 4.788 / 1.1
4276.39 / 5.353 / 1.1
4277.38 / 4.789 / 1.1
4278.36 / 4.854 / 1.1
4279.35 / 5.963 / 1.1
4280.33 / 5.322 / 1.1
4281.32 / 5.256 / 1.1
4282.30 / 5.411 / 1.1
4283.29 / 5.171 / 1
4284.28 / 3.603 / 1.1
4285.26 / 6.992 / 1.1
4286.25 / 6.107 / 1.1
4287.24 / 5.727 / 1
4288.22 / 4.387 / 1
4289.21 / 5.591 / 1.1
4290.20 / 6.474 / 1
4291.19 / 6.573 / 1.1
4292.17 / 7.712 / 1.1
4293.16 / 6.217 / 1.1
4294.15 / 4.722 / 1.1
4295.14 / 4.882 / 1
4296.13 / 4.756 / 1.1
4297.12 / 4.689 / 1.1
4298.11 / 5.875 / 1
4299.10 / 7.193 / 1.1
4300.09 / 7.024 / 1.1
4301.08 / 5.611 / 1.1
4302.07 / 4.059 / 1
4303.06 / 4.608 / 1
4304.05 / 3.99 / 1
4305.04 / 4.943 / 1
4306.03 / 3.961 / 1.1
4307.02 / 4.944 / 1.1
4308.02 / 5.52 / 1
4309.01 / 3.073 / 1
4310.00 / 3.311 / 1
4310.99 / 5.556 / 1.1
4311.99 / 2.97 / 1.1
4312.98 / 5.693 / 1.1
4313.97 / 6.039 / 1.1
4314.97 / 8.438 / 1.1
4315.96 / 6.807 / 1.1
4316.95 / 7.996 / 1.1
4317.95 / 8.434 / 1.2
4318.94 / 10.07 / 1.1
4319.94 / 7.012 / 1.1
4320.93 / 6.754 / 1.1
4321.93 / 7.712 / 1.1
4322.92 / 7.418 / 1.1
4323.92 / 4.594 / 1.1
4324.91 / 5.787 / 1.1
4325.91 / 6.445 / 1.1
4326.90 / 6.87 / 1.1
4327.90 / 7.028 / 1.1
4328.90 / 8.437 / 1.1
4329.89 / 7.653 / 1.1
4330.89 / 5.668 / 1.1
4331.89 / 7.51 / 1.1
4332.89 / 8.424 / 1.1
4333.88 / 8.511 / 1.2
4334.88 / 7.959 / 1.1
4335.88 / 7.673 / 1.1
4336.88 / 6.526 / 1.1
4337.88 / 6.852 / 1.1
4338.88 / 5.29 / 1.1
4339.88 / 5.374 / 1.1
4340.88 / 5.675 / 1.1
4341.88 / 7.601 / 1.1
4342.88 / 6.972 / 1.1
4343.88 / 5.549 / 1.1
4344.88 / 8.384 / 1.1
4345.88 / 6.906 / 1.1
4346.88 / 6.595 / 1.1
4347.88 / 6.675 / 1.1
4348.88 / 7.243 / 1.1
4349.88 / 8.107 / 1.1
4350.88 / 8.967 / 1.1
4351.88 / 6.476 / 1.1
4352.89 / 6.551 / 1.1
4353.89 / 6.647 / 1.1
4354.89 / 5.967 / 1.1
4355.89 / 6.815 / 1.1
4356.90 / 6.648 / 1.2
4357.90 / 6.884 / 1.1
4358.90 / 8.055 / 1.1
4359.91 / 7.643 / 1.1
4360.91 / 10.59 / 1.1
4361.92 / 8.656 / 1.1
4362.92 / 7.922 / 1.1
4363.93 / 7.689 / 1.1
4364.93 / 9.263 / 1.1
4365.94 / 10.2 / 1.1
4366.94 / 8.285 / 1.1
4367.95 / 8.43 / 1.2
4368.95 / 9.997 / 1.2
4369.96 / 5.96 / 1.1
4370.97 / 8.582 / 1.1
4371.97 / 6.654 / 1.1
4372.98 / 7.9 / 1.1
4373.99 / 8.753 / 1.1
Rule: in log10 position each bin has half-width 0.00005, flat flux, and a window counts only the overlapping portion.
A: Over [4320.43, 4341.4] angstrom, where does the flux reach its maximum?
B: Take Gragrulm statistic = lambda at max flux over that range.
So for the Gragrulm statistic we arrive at 4333.88 angstrom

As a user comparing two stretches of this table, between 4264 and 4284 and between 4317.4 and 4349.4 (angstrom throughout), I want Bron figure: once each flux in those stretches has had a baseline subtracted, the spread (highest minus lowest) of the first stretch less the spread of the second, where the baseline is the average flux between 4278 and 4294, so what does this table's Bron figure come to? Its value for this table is -1.1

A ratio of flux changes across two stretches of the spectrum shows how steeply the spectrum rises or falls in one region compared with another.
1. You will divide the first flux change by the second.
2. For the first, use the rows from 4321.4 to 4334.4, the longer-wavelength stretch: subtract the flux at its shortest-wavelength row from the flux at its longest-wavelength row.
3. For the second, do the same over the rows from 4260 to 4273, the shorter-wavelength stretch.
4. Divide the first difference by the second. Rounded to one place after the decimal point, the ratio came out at -5.6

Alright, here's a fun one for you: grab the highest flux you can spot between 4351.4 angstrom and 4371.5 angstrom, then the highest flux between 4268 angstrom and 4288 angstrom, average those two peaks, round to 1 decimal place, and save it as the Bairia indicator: 9.2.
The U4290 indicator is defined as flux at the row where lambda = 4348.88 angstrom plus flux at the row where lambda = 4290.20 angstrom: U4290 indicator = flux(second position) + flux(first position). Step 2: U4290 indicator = 14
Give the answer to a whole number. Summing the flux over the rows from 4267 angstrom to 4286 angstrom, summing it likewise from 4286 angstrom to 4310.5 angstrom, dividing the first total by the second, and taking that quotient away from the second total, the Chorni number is 131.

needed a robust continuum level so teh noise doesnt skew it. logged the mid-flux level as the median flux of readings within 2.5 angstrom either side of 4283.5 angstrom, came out 5.3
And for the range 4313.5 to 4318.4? 8.0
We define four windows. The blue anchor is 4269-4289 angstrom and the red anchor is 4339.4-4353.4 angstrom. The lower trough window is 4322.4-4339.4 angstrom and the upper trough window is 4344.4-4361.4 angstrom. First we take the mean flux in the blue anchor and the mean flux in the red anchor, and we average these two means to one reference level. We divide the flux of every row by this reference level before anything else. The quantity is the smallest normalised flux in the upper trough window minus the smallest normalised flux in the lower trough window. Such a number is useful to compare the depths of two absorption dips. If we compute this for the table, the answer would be 0.22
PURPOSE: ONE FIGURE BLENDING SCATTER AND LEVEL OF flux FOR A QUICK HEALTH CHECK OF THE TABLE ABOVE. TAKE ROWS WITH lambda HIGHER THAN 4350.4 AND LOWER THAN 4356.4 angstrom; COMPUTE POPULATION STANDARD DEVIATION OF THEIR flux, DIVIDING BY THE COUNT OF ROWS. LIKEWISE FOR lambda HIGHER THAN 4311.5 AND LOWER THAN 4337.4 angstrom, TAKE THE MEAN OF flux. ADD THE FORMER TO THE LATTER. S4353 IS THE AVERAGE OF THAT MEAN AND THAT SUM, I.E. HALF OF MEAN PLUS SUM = 7.6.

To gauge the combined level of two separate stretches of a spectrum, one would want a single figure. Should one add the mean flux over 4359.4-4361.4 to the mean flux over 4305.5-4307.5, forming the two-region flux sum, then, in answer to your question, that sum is 13.6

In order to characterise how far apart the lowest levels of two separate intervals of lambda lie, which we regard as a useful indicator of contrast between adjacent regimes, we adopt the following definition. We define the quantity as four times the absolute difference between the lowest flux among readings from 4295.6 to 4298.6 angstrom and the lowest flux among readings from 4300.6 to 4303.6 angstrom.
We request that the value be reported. 3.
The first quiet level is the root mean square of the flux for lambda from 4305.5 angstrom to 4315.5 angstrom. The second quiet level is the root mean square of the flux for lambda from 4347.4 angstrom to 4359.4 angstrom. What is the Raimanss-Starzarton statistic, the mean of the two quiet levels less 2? 4.2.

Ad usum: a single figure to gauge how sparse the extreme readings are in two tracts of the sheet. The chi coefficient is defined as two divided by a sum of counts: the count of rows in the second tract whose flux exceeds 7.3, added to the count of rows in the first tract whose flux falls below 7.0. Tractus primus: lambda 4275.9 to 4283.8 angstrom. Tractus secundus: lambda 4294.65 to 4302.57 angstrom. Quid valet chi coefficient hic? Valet 0.250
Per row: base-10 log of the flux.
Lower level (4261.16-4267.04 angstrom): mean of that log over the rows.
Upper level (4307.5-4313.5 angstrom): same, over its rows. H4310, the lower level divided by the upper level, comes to 1.37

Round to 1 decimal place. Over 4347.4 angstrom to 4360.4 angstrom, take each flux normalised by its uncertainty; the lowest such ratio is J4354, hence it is 5.4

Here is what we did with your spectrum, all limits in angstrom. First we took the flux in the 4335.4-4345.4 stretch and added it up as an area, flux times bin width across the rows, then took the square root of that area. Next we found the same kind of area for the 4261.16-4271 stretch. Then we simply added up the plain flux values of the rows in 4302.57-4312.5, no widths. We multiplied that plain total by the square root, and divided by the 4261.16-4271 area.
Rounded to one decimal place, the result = 5.2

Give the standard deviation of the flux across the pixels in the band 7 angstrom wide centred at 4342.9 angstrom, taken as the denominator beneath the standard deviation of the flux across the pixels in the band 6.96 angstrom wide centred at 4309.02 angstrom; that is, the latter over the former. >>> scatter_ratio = 1.0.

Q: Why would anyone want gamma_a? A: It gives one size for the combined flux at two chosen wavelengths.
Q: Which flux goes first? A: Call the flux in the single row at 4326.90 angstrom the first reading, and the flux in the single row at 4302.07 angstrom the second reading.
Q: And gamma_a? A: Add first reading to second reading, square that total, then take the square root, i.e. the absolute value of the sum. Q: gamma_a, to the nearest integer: 11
